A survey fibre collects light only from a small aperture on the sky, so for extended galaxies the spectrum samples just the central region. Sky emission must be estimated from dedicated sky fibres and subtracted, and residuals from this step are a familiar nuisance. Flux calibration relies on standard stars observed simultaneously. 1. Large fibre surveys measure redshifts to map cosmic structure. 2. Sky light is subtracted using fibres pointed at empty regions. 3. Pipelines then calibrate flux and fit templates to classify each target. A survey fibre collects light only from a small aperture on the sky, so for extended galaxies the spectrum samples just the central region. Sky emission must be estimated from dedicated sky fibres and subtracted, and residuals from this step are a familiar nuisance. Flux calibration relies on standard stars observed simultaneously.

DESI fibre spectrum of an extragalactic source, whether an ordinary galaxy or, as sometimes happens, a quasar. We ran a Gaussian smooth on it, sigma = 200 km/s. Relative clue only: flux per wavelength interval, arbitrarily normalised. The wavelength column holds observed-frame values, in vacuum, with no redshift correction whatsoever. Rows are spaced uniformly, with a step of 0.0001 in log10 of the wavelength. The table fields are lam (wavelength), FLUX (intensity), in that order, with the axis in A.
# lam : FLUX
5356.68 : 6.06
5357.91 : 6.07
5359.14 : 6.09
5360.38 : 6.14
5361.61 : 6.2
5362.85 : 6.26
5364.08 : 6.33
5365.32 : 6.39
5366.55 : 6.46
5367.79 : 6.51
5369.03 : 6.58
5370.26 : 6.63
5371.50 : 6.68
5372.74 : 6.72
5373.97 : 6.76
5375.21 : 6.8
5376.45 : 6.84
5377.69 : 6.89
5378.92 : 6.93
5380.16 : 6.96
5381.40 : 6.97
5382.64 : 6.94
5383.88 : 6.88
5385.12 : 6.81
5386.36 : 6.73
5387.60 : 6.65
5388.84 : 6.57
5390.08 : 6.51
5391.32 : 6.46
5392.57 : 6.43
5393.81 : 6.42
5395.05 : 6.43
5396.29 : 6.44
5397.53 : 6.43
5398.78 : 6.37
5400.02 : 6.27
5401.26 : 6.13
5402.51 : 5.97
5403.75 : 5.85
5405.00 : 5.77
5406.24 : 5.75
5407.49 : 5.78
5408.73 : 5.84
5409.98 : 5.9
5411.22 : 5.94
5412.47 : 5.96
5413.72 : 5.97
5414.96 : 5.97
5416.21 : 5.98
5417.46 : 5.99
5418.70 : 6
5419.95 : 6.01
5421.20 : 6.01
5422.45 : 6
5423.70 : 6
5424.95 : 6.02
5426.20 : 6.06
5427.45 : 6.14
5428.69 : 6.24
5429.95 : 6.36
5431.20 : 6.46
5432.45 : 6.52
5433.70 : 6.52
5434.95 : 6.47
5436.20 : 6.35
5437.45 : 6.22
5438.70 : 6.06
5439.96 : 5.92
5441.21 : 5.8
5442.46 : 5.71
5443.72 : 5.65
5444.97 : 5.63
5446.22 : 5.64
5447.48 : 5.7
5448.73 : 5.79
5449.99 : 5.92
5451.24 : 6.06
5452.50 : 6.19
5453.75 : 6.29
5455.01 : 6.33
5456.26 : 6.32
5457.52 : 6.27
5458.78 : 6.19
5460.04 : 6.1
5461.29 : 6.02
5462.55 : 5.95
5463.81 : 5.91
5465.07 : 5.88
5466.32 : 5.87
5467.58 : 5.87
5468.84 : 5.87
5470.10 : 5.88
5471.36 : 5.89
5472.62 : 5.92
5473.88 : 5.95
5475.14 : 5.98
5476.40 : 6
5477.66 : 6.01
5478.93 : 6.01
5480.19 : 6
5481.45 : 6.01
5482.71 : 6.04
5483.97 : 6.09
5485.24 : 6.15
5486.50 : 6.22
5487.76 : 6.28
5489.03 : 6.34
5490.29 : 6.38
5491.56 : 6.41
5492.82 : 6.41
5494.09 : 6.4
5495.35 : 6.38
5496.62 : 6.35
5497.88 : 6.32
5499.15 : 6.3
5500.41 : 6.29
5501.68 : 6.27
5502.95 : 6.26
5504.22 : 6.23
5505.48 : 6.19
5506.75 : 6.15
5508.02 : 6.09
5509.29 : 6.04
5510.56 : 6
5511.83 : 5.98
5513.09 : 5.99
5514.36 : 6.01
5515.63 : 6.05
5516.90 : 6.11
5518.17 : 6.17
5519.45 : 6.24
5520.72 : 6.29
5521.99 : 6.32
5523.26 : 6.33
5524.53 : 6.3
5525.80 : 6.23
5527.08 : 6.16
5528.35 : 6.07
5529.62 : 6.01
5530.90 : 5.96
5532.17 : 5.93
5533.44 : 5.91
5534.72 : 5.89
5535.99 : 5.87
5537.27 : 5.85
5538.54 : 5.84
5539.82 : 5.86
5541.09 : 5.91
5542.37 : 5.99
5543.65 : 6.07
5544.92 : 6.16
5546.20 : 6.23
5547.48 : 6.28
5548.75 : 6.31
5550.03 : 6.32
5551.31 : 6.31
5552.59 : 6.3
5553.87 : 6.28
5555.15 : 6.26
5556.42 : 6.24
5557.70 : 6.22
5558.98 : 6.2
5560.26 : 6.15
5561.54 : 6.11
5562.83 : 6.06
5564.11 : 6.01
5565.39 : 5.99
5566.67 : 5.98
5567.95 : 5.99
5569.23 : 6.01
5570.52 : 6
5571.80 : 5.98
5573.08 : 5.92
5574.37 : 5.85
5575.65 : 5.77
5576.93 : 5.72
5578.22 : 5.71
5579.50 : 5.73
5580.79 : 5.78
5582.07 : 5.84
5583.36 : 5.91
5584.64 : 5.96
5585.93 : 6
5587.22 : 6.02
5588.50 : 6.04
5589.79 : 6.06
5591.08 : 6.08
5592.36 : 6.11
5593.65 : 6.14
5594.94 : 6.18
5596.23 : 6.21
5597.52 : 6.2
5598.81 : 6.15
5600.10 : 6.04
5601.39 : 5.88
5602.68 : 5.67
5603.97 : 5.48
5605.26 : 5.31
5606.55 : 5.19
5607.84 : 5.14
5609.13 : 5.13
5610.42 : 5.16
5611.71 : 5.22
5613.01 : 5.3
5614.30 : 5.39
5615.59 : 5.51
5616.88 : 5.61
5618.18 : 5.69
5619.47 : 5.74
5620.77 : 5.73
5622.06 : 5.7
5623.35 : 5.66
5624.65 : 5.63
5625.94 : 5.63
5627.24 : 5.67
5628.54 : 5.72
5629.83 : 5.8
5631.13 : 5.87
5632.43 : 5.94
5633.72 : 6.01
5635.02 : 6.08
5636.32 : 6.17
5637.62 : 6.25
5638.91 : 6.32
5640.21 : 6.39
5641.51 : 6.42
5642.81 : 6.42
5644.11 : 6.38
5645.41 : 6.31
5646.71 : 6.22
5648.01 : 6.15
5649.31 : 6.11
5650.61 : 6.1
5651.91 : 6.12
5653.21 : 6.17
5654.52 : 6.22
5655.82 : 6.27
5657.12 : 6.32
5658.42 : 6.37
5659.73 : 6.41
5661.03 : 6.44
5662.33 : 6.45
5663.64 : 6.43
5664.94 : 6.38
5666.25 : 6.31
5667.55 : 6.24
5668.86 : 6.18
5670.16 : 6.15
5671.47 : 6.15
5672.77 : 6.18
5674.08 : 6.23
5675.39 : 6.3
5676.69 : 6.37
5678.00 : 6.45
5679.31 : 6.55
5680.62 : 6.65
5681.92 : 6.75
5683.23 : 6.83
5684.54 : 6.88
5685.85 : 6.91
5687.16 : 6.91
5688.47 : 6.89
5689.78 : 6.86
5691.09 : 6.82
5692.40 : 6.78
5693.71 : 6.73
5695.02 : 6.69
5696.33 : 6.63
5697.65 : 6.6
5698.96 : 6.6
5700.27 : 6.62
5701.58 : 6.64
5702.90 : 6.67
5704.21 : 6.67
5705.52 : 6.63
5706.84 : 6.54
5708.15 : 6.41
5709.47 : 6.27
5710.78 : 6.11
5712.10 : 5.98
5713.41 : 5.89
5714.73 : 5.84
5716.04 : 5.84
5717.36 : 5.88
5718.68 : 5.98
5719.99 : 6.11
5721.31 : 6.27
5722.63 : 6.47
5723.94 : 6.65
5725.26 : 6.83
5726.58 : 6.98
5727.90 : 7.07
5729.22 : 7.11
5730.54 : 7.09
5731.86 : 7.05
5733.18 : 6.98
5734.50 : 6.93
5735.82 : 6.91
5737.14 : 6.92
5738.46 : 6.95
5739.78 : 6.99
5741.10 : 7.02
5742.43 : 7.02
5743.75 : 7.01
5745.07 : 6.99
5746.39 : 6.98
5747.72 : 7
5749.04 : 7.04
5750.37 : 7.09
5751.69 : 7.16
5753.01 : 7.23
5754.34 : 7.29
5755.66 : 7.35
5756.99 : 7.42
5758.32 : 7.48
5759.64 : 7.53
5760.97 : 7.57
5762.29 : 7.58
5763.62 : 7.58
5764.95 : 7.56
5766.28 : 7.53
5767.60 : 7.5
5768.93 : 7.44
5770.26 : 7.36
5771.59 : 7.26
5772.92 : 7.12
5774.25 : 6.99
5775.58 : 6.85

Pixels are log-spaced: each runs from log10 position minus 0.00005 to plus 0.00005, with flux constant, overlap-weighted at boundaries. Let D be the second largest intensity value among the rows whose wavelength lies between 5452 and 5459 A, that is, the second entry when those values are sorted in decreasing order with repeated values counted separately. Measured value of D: 6.32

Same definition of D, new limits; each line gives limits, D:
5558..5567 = 6.15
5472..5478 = 6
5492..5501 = 6.4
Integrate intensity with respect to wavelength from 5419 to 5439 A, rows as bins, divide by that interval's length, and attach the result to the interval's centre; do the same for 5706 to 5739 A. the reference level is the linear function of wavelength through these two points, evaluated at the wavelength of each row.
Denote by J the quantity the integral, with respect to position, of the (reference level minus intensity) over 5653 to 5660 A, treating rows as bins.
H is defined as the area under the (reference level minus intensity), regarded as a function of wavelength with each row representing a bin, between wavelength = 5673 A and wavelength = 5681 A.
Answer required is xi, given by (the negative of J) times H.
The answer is -0.6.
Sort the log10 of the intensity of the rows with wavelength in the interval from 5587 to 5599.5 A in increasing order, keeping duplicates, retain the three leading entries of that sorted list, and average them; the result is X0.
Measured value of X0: 0.781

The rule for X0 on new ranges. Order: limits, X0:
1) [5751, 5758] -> 0.859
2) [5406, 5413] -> 0.763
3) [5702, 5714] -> 0.778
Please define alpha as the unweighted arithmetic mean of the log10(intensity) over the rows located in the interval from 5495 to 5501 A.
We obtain 0.801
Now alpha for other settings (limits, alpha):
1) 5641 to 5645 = 0.807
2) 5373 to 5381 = 0.837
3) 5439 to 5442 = 0.768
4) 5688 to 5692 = 0.836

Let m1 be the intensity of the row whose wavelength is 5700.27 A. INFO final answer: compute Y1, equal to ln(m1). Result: 1.89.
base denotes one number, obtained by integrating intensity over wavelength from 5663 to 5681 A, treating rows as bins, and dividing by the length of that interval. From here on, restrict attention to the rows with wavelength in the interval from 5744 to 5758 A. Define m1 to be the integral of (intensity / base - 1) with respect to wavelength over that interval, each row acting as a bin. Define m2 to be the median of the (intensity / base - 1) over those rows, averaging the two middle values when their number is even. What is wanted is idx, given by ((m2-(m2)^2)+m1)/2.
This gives 1.0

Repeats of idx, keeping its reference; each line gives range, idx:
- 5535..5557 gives -0.4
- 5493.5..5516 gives -0.3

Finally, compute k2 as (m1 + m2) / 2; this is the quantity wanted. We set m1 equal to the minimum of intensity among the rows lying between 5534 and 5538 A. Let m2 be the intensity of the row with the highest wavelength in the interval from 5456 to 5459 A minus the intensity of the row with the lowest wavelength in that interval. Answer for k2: 2.86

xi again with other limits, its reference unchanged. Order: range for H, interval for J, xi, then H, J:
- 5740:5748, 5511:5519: 7.3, -3.7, 2.0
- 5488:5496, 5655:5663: 0.5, -0.8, 0.7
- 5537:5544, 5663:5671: -4.3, 2.9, 1.5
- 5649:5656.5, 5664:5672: -3.7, 2.1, 1.8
